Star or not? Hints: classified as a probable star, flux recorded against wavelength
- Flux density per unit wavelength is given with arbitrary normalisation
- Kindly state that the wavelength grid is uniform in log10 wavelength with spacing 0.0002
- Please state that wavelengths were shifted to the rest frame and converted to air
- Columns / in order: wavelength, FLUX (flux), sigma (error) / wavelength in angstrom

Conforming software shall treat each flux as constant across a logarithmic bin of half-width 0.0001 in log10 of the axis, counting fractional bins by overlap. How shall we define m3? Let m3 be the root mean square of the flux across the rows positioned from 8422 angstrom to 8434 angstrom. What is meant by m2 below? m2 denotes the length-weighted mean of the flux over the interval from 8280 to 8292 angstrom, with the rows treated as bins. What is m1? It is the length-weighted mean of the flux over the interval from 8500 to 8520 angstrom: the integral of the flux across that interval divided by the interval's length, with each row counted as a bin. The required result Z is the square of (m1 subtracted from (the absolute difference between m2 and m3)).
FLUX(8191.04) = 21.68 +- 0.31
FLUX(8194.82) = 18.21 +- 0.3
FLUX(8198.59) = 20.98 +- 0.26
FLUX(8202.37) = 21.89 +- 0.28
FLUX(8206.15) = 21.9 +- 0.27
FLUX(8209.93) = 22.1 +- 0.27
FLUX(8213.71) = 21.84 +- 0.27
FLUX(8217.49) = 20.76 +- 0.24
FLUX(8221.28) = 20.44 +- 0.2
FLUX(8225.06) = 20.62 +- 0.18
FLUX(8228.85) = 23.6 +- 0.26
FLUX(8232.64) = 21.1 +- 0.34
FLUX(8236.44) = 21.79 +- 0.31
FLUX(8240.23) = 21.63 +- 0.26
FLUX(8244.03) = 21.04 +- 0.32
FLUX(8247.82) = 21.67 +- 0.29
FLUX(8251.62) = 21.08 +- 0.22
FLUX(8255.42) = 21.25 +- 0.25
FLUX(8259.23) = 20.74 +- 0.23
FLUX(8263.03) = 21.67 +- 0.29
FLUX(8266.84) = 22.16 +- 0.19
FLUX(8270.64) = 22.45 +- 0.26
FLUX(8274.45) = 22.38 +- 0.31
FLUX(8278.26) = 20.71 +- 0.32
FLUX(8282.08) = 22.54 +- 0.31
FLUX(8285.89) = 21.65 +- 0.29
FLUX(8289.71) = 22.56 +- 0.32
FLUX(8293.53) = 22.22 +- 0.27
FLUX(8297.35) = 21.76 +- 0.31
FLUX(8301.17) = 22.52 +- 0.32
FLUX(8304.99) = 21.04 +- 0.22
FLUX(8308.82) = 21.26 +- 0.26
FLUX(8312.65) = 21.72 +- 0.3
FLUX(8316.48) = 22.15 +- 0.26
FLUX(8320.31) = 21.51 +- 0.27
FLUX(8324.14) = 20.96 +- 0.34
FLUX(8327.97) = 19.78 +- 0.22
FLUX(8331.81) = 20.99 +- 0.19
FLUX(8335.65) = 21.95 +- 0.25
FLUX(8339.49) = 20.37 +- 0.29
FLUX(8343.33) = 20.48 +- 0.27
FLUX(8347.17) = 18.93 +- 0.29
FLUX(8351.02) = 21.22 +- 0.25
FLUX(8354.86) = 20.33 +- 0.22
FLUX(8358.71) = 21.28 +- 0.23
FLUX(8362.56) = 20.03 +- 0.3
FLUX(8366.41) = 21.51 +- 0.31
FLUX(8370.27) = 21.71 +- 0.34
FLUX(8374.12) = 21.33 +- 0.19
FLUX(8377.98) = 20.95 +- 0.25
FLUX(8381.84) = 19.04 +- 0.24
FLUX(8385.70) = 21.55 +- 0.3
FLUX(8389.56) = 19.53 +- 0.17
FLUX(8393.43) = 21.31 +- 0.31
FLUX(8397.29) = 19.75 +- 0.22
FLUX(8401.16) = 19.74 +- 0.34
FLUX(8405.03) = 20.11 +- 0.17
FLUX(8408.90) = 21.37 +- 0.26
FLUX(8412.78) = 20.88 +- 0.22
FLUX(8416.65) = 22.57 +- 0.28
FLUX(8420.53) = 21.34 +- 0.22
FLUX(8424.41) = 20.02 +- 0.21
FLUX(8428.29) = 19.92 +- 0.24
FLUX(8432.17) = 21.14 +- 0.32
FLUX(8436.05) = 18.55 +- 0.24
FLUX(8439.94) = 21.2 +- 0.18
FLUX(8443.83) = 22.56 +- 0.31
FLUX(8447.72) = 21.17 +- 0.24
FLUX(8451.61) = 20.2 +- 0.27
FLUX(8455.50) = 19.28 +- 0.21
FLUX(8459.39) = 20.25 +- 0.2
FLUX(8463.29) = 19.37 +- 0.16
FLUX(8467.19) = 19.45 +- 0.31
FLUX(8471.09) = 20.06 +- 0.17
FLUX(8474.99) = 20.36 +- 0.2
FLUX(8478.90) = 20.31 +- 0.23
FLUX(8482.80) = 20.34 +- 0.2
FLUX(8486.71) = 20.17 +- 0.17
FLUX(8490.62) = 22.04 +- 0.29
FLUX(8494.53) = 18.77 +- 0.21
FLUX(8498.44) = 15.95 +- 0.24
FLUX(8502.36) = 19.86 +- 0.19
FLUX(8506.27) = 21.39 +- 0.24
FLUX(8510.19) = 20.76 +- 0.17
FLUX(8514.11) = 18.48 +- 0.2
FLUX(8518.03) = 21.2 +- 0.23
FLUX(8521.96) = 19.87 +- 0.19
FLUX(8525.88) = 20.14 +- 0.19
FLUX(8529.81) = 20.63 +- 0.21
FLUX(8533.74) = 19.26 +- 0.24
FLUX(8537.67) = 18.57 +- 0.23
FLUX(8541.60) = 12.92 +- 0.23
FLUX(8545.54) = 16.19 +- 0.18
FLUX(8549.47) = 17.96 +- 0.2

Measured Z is 338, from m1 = 20.2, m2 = 22.2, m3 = 20.4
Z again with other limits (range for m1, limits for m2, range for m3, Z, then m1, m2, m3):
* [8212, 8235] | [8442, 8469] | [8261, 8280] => 393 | 21.4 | 20.3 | 21.9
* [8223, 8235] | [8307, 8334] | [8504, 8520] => 443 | 21.8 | 21.2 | 20.5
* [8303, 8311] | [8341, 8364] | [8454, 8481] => 427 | 21.2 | 20.4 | 19.9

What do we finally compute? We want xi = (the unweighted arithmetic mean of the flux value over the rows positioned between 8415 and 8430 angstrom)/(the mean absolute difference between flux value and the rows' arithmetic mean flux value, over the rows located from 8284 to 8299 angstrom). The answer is 61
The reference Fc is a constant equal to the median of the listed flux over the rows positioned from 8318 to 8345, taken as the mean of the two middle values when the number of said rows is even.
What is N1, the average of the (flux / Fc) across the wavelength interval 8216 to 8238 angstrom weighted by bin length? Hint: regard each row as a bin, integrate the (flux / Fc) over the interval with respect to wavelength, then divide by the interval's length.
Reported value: 1.02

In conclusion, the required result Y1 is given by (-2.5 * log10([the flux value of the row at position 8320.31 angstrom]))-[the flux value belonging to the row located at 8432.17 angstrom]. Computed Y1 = -24.5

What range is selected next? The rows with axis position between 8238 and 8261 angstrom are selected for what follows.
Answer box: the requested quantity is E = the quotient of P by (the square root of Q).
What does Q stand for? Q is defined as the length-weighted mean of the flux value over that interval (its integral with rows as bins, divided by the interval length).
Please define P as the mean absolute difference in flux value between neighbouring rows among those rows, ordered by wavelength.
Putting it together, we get 0.11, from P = 0.50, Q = 21.2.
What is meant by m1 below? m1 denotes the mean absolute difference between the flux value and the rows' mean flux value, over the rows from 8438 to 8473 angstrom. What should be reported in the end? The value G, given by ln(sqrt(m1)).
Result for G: -0.09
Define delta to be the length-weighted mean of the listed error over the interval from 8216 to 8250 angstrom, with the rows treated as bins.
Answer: 0.267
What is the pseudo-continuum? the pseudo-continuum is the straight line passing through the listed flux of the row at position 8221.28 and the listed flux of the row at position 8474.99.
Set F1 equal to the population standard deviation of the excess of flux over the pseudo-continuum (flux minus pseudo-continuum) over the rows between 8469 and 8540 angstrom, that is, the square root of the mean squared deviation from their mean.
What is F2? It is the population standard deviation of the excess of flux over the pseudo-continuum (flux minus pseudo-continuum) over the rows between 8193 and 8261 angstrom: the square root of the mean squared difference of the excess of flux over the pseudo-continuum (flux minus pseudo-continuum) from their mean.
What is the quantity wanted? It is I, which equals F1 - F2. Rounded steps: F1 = 1.3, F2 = 1.03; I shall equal 0.3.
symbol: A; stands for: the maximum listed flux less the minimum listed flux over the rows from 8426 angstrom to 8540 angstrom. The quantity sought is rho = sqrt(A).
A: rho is 2.57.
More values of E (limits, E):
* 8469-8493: 0.11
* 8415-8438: 0.28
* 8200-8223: 0.08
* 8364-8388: 0.23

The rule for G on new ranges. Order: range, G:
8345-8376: -0.13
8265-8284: -0.31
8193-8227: -0.08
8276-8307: -0.27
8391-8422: -0.13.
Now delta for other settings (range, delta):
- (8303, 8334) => 0.258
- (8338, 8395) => 0.264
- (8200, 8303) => 0.273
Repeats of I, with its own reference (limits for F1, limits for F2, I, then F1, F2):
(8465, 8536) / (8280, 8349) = 0.3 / 1.3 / 0.96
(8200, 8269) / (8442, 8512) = -0.6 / 0.7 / 1.37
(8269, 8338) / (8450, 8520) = -0.5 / 0.7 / 1.29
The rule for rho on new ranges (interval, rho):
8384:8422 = 1.74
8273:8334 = 1.67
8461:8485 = 0.99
